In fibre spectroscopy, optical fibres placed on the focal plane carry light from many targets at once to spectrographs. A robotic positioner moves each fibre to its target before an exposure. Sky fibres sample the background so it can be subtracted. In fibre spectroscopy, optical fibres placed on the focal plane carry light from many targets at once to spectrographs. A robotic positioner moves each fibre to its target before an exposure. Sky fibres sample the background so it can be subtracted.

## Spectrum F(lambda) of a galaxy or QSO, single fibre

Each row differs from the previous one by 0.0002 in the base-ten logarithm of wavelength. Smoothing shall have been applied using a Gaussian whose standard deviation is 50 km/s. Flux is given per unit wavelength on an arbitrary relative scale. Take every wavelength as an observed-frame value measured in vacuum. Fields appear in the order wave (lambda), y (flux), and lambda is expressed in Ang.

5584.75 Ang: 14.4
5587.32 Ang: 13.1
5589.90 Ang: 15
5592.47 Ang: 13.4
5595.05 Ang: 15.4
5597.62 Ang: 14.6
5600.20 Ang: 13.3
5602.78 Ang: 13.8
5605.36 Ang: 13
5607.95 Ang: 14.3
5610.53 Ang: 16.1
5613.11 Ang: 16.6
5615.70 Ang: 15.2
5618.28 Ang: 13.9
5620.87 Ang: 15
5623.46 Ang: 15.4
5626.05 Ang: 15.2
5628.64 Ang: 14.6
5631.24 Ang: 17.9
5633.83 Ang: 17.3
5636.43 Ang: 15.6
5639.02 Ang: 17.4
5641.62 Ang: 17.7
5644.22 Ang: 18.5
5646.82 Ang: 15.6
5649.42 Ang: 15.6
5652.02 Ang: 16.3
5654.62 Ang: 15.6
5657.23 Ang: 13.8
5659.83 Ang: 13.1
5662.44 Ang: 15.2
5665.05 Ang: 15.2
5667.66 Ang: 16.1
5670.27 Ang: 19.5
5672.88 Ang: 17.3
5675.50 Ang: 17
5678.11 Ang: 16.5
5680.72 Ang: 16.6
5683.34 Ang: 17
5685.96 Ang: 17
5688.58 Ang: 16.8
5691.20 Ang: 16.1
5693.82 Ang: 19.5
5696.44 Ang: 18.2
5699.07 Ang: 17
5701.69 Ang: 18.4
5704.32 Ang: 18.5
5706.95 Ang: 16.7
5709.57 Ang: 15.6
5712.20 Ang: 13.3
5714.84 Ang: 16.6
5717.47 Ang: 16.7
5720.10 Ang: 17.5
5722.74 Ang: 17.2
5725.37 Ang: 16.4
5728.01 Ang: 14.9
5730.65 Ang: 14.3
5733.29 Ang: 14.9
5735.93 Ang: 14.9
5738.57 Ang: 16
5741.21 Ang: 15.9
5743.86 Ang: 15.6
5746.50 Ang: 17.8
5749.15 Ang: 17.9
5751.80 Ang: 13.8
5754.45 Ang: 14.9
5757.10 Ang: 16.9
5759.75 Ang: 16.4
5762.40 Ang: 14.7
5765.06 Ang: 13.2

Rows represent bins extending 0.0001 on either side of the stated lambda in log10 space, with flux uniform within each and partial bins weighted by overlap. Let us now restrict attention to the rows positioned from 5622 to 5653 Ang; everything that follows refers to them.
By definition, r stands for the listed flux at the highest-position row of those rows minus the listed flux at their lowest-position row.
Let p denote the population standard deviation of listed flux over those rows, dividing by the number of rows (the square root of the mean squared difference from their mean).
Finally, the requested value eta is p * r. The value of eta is 1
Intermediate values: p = 1.22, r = 1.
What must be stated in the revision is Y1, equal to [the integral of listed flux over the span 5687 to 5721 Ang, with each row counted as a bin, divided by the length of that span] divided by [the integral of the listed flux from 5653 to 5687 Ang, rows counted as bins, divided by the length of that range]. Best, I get 1.05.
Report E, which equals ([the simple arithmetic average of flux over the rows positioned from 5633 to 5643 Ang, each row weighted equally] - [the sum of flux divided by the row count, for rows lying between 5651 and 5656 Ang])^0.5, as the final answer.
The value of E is 1.0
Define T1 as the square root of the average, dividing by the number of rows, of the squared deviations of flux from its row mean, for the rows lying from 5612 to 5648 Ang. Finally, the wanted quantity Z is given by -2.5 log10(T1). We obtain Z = -0.33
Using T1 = 1.36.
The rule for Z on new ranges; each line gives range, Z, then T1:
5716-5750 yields -0.16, 1.16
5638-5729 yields -0.42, 1.48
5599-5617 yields -0.27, 1.29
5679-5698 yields -0.07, 1.07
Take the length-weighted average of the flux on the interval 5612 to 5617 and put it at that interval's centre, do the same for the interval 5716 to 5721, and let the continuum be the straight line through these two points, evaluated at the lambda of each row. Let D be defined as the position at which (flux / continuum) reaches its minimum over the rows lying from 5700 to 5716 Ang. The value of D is 5712.20 Ang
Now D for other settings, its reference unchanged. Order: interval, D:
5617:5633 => 5618.28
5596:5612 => 5605.36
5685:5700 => 5691.20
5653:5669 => 5659.83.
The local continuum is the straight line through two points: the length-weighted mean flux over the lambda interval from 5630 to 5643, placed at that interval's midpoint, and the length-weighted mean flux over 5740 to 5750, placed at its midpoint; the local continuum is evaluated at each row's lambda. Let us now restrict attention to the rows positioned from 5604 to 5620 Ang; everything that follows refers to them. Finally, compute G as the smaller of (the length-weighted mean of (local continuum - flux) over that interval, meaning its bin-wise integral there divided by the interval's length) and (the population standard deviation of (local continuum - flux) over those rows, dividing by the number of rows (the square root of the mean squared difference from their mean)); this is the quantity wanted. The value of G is 1.3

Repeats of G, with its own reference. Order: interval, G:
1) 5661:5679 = 0.4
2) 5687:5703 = -0.7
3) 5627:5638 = 0.9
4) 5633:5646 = -0.1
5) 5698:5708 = -0.8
